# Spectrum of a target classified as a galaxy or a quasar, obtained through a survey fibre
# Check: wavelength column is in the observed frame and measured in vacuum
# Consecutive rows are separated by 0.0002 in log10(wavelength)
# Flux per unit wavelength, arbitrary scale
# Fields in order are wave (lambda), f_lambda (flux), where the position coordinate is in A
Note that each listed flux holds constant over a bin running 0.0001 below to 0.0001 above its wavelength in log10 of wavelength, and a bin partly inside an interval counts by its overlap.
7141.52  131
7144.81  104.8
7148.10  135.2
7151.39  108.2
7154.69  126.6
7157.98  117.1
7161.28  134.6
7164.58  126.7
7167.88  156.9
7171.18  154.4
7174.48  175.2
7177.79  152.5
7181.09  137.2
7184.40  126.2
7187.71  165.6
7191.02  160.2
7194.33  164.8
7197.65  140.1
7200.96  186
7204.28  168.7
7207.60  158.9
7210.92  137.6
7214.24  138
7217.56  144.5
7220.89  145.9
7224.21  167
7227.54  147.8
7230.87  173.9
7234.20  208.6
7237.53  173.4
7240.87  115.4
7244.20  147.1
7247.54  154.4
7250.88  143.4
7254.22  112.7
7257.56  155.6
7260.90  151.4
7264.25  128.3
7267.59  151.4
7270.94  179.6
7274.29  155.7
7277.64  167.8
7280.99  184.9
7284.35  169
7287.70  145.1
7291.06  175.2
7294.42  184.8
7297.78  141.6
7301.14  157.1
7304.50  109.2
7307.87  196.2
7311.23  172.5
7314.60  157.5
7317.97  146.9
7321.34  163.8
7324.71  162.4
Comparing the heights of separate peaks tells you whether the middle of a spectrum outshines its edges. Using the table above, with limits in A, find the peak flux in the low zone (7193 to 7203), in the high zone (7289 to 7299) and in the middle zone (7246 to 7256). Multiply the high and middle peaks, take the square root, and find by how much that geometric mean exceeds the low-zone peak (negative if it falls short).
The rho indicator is -17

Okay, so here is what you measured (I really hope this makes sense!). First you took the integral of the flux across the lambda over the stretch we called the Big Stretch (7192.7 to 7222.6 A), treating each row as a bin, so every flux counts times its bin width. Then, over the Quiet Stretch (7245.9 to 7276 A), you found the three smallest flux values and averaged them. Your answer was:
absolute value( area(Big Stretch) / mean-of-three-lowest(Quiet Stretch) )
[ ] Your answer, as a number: 35.9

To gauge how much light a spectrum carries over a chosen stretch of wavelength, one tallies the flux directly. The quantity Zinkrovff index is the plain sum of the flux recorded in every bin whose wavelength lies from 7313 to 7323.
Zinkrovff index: 468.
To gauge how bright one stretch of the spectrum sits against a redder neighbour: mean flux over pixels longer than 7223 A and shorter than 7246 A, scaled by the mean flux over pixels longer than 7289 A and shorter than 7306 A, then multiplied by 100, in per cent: 105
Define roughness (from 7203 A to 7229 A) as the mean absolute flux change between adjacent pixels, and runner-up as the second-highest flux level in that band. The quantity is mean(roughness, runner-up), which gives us 89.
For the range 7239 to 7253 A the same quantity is 82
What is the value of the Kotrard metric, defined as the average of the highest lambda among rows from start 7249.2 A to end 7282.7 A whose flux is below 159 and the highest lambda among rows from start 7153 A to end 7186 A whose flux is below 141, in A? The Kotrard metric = 7229.3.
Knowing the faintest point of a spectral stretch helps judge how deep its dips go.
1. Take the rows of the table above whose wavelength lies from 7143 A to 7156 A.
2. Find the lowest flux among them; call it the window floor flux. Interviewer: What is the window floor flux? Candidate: 104.8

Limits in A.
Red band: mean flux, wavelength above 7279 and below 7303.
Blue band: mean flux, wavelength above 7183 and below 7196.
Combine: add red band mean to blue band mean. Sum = 320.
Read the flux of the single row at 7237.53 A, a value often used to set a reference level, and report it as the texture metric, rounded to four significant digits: 173.4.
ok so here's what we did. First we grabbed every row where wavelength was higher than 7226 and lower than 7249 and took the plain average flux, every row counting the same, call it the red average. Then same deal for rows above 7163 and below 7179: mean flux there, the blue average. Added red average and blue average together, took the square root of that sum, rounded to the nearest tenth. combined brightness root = 17.7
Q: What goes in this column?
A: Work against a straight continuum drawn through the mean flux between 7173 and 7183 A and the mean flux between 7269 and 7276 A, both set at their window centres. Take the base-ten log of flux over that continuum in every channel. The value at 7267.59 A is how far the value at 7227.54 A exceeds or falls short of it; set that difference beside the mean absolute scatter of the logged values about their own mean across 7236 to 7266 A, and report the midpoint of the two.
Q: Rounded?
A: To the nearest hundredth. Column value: 0.03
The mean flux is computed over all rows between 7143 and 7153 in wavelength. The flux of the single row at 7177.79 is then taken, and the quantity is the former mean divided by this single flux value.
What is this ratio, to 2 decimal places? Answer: 0.76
